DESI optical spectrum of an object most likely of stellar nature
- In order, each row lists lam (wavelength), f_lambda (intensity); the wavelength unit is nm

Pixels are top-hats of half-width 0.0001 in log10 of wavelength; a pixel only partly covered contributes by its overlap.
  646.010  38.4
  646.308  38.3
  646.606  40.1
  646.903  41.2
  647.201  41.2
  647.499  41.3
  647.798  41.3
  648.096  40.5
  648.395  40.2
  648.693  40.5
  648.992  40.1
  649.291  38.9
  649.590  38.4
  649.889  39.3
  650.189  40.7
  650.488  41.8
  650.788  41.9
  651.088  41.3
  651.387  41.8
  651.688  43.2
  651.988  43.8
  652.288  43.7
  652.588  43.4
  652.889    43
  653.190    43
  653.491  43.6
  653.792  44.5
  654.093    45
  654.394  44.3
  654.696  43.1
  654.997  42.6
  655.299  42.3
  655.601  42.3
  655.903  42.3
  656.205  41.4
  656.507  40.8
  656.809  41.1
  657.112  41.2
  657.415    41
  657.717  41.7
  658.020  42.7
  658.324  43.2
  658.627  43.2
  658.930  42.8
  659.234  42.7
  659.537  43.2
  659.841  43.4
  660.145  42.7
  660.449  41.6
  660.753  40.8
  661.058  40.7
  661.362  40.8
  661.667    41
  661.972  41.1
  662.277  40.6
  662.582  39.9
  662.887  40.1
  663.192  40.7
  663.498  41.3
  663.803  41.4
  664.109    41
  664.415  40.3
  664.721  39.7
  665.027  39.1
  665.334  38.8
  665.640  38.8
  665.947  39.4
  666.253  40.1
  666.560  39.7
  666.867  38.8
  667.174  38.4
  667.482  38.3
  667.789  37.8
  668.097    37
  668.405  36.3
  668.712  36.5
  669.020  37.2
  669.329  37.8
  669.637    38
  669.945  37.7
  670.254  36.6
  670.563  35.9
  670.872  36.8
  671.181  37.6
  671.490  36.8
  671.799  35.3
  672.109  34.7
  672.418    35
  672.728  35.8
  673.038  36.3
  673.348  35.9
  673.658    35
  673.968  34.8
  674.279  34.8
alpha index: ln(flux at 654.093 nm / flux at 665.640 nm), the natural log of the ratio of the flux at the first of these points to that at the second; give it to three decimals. 0.148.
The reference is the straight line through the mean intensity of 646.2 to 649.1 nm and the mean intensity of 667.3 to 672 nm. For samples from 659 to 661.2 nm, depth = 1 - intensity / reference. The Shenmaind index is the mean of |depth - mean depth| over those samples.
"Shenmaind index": 0.0227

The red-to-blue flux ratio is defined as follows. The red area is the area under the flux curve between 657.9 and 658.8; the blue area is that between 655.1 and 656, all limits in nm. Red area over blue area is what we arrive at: 1.02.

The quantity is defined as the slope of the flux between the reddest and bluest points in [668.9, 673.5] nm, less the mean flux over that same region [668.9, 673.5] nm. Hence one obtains -36.8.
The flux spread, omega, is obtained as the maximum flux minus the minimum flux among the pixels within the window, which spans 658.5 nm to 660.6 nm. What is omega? 1.8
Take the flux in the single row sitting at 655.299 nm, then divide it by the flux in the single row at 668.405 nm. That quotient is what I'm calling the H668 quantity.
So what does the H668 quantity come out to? 1.17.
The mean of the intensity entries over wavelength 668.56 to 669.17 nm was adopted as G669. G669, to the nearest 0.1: 36.9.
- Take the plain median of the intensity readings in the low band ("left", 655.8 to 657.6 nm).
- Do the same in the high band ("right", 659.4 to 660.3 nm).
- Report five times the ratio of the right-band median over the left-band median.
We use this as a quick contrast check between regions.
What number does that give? 5.25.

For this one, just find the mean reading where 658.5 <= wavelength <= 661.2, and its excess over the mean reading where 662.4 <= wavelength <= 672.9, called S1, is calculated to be 4.2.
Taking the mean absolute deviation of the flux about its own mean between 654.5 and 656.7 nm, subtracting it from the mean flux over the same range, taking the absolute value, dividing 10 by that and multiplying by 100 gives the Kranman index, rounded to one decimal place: 24.1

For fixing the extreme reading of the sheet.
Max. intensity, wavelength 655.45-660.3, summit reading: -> 43.4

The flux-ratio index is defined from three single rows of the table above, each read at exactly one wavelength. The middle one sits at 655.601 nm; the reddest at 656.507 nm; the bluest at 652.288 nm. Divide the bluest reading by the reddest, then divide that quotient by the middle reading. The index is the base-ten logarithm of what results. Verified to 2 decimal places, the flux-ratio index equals -1.60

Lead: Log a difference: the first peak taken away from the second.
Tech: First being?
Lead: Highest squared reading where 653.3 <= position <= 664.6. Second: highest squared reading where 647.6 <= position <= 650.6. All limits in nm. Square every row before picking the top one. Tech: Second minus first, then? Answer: -278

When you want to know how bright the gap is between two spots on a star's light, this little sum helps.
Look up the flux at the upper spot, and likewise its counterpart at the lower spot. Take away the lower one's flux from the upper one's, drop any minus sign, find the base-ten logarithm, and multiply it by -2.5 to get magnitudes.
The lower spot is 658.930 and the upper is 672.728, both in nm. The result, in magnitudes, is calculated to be -2.1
